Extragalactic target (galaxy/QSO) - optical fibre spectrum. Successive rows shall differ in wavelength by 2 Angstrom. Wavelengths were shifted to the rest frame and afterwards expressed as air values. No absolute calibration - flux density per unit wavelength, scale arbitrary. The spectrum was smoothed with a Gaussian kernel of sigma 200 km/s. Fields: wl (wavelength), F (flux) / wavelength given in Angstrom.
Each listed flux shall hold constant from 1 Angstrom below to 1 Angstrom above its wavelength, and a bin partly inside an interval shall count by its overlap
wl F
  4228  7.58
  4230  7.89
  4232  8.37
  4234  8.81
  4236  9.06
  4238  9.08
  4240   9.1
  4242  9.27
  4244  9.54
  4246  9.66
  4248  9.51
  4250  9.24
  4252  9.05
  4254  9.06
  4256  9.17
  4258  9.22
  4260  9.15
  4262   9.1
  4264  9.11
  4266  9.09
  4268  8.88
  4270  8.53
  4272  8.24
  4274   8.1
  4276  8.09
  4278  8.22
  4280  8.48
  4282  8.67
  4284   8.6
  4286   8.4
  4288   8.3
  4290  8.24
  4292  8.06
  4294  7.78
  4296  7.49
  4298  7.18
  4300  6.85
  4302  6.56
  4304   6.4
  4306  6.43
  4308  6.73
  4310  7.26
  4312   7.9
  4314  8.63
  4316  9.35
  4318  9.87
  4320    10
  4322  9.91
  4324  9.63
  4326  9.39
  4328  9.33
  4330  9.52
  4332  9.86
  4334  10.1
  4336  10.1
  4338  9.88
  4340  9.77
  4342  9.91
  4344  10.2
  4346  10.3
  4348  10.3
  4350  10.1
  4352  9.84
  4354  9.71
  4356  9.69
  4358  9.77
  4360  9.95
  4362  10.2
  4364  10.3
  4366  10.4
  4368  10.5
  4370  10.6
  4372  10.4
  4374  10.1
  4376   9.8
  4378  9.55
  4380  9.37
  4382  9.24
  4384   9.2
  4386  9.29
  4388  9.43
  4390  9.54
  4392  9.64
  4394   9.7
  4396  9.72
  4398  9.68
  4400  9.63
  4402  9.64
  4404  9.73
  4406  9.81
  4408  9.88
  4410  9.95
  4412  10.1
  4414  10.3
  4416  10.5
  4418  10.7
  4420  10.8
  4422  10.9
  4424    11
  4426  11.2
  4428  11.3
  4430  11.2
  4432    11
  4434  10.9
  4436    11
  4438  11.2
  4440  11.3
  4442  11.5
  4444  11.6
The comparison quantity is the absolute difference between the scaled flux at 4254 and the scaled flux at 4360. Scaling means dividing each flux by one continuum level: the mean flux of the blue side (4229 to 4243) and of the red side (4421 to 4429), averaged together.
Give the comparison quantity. 0.09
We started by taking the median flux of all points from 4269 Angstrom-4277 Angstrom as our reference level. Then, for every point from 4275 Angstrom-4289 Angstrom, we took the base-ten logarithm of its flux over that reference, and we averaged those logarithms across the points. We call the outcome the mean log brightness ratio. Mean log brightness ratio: 0.01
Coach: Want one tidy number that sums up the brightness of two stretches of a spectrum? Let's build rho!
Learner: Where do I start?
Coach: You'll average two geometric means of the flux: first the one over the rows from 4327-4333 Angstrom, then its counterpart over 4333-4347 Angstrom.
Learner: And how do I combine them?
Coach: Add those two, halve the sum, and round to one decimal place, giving 9.8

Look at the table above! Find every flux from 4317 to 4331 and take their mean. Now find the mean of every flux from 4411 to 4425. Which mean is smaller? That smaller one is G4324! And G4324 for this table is 9.7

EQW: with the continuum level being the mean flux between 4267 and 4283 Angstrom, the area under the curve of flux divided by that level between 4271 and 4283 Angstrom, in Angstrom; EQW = 11.9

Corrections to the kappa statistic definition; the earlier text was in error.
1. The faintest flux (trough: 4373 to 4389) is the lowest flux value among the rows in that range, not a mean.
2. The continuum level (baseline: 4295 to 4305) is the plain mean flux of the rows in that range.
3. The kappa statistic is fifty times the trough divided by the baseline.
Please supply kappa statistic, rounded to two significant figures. 67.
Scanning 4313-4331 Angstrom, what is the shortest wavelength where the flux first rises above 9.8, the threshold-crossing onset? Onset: 4318 Angstrom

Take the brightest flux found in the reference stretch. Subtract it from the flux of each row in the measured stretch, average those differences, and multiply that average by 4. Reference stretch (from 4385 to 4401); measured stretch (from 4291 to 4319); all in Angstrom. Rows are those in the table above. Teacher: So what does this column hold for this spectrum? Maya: -8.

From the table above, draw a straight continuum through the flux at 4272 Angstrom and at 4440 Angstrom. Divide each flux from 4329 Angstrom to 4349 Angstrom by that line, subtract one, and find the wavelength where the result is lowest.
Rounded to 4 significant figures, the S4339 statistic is 4330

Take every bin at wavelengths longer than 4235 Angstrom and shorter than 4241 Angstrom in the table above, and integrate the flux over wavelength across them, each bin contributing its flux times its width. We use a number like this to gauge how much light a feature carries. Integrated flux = 54.5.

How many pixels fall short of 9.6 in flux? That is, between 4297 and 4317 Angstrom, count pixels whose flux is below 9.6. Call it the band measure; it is 10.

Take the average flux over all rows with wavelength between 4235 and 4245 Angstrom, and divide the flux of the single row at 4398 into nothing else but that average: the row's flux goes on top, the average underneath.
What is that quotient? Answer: 1.05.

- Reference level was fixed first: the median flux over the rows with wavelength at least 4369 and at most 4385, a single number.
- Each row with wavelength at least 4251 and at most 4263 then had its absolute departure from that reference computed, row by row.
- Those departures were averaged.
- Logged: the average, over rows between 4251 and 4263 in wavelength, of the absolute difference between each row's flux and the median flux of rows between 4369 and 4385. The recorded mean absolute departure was 0.55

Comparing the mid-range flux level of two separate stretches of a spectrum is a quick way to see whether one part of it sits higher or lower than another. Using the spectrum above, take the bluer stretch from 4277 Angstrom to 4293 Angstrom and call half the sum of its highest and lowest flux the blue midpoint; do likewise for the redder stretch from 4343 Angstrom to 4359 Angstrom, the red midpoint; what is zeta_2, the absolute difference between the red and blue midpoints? 1.63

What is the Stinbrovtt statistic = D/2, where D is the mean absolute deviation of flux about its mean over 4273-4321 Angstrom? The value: 0.39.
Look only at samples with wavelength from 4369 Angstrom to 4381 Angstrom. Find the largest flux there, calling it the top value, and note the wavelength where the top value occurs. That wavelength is 4370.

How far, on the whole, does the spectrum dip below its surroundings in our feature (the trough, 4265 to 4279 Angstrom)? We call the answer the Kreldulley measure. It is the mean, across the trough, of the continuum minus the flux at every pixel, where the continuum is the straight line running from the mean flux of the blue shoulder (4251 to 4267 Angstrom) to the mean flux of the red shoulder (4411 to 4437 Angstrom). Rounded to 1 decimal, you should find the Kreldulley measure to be 0.8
